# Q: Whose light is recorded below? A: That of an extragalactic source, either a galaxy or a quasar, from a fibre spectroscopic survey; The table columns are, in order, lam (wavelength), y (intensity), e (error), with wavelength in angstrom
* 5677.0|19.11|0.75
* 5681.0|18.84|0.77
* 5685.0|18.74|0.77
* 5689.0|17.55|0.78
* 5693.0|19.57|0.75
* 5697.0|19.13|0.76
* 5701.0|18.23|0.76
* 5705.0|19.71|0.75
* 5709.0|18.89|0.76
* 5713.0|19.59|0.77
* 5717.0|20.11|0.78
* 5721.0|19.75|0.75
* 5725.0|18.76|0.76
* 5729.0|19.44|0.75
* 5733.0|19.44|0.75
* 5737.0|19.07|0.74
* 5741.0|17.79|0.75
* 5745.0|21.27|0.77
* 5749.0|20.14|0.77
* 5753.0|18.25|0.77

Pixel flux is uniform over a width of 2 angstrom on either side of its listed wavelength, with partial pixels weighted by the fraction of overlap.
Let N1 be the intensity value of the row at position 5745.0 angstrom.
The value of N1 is 21.27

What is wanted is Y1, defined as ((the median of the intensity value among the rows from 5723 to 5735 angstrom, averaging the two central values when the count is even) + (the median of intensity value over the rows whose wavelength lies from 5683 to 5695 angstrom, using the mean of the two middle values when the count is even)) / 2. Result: 19.1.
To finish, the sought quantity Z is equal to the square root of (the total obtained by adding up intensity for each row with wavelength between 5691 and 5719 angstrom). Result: 11.6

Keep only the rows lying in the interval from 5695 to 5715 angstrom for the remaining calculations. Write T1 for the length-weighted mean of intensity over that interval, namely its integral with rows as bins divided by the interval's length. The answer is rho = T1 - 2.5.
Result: 16.6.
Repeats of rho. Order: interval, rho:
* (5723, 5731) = 16.6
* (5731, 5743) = 16.3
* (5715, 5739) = 16.9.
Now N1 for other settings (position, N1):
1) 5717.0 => 20.11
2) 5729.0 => 19.44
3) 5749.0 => 20.14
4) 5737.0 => 19.07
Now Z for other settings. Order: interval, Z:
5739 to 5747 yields 6.2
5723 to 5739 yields 8.8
